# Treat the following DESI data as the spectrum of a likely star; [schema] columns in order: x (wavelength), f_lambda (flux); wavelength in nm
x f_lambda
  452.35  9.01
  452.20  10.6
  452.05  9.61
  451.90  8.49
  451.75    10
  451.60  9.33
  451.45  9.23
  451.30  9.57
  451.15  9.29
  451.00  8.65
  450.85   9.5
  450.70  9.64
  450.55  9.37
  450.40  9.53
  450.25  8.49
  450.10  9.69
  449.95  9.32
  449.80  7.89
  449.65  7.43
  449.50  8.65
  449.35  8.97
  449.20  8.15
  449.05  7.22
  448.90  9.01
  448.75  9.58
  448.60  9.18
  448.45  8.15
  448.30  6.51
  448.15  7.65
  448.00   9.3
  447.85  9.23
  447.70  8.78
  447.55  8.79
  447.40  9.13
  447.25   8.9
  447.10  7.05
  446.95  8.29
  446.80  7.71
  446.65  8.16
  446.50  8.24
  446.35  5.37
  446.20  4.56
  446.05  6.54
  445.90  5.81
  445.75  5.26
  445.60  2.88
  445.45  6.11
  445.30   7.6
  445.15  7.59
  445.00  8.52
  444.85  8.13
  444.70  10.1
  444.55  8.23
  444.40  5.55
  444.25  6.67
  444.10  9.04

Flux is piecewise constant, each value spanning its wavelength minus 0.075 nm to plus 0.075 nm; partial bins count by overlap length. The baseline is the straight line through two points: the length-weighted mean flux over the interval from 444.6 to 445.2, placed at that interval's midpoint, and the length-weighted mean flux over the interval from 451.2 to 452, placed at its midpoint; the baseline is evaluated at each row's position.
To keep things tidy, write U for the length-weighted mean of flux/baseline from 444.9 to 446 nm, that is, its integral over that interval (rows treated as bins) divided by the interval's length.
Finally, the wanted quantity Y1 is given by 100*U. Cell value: 73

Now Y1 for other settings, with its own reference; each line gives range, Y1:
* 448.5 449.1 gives 97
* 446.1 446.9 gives 78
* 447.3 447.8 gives 100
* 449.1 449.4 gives 93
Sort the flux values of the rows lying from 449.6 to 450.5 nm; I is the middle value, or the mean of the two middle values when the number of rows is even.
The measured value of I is 8.9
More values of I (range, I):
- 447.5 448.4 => 8.8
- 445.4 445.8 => 5.3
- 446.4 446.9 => 8.2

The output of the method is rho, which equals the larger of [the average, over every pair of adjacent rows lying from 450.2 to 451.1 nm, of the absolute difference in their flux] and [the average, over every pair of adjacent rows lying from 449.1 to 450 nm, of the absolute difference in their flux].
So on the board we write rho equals 0.85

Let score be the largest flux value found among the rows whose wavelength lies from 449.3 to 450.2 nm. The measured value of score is 9.69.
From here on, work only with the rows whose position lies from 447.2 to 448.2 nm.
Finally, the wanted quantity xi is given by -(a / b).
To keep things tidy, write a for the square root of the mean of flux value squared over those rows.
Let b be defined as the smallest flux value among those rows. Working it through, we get -1.16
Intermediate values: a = 8.8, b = 7.65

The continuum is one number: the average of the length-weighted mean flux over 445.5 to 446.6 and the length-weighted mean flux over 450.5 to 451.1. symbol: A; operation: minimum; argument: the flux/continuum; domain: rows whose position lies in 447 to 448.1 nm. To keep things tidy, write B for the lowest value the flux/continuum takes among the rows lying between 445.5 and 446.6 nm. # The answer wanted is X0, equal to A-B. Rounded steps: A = 0.95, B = 0.39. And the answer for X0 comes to 0.56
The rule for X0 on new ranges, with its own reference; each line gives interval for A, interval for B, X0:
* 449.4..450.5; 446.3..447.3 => 0.28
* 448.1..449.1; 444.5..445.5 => 0.05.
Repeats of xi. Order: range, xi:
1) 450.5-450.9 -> -1.01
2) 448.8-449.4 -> -1.16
